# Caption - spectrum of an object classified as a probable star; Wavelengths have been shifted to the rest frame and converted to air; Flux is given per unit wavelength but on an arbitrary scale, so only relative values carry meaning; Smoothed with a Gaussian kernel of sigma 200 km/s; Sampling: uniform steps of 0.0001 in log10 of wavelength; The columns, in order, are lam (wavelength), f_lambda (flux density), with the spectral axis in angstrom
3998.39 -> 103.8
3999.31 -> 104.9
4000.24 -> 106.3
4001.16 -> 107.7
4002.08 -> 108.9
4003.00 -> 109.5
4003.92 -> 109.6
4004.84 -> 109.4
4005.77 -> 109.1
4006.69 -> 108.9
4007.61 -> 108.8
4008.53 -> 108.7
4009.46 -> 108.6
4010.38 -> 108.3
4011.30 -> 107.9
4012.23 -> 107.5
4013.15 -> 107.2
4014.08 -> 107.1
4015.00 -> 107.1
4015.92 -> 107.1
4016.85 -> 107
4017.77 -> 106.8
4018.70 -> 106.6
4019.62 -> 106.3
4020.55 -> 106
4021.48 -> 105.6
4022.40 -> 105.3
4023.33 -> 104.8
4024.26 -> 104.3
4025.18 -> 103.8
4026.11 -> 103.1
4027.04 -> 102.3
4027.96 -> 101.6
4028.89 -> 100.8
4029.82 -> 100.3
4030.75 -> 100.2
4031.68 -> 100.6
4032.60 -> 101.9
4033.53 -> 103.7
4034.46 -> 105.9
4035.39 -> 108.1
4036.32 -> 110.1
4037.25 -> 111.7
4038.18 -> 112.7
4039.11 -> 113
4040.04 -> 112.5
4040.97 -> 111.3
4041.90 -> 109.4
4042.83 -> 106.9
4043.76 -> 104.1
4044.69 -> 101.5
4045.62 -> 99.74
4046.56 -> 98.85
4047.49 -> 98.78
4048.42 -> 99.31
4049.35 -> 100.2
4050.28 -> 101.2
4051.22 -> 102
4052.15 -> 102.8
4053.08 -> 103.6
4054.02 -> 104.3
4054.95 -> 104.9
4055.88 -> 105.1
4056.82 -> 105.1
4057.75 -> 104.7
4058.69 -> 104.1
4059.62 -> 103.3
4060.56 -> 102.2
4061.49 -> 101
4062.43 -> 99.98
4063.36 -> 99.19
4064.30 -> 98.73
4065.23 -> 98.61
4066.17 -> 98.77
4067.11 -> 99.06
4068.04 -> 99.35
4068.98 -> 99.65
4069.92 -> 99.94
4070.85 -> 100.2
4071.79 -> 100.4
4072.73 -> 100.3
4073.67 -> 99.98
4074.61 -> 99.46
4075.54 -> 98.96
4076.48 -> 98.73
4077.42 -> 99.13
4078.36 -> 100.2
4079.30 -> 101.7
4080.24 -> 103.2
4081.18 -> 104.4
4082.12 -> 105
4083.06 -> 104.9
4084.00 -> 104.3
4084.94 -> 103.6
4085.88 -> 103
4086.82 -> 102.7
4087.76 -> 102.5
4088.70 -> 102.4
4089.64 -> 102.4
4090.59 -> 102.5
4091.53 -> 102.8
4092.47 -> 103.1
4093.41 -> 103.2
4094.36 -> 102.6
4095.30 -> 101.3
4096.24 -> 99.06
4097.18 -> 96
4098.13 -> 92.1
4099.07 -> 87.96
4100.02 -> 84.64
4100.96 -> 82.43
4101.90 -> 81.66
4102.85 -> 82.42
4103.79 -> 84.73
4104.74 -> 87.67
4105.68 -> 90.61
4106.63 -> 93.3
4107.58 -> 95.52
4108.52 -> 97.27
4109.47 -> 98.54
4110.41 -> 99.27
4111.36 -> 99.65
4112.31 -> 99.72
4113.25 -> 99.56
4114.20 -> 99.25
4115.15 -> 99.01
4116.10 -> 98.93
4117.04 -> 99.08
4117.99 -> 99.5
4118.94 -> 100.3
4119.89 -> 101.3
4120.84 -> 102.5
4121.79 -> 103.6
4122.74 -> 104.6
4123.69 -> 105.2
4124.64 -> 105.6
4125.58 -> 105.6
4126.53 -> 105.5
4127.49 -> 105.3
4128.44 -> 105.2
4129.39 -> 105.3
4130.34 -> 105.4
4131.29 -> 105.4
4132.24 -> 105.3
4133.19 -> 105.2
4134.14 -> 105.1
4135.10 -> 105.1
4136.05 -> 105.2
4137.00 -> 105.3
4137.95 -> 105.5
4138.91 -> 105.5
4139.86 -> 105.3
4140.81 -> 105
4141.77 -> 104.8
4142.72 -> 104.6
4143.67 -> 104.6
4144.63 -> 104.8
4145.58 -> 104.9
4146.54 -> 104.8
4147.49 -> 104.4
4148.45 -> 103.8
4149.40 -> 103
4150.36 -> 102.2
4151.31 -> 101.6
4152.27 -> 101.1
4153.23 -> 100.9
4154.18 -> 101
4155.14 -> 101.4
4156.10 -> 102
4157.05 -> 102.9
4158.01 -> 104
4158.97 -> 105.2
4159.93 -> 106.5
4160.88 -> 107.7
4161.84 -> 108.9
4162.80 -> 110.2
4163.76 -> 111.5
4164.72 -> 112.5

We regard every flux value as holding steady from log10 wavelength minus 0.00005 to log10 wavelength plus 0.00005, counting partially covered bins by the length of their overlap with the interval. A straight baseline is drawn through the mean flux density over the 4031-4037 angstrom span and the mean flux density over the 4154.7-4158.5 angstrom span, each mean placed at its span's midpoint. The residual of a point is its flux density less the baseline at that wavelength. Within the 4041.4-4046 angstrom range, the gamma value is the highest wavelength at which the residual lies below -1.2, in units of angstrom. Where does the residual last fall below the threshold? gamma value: 4045.62 angstrom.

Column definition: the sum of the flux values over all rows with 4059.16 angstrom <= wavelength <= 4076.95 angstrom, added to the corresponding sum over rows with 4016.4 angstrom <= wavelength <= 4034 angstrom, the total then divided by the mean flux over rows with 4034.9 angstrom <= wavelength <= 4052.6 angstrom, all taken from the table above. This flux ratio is 36.7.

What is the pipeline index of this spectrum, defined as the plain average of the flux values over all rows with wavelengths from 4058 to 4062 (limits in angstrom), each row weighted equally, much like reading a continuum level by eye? 103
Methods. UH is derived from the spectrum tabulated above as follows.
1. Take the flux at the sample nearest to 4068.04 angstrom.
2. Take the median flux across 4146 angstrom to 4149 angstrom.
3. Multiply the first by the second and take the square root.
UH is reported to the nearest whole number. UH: 102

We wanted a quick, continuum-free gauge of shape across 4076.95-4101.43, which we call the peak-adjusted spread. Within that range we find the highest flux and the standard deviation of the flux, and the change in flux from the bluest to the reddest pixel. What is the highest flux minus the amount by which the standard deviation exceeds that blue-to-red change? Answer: 82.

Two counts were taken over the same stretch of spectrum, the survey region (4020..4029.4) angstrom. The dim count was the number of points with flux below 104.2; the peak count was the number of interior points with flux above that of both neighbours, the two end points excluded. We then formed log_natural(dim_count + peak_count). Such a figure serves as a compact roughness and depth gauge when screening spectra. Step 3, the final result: 1.6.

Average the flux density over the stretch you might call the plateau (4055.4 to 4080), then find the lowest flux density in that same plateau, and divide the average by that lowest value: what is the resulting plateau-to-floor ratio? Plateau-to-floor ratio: 1.02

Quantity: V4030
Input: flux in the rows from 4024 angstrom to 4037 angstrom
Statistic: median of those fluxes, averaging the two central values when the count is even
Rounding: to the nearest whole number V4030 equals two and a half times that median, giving 257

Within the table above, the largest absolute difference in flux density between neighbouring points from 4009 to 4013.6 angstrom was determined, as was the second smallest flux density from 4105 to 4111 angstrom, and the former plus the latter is 94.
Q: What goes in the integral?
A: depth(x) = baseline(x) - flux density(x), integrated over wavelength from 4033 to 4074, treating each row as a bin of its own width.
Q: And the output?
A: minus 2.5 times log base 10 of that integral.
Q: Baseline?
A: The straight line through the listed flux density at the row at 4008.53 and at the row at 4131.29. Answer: -5.6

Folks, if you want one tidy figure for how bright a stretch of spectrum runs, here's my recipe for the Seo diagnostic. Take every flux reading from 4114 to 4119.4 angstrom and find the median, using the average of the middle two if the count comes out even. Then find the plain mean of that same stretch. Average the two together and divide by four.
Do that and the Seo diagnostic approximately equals 24.8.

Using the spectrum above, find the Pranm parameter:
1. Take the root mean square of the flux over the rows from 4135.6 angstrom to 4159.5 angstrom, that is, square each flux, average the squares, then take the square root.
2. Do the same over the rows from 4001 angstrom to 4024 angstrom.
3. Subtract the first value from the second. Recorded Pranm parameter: 3.8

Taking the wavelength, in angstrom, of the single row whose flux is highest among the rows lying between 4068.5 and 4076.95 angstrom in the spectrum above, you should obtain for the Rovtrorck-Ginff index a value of 4071.79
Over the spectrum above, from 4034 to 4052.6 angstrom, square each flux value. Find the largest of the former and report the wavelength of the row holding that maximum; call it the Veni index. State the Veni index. 4039.11 angstrom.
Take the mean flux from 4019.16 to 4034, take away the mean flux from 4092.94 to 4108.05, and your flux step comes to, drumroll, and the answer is 12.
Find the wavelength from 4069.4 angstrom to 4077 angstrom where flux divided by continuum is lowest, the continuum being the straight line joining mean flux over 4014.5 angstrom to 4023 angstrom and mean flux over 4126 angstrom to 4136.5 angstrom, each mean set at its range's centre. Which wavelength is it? 4076.48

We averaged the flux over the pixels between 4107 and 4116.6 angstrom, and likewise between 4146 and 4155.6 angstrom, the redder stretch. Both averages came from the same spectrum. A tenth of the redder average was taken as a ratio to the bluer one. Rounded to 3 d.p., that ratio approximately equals 0.104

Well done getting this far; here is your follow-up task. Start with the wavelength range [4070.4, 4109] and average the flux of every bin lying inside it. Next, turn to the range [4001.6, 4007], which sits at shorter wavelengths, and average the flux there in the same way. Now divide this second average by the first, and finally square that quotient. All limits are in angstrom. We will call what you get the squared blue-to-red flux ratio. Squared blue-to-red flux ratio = 1.25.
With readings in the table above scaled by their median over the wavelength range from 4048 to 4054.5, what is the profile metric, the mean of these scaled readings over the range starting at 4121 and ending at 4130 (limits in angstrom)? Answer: 1.03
